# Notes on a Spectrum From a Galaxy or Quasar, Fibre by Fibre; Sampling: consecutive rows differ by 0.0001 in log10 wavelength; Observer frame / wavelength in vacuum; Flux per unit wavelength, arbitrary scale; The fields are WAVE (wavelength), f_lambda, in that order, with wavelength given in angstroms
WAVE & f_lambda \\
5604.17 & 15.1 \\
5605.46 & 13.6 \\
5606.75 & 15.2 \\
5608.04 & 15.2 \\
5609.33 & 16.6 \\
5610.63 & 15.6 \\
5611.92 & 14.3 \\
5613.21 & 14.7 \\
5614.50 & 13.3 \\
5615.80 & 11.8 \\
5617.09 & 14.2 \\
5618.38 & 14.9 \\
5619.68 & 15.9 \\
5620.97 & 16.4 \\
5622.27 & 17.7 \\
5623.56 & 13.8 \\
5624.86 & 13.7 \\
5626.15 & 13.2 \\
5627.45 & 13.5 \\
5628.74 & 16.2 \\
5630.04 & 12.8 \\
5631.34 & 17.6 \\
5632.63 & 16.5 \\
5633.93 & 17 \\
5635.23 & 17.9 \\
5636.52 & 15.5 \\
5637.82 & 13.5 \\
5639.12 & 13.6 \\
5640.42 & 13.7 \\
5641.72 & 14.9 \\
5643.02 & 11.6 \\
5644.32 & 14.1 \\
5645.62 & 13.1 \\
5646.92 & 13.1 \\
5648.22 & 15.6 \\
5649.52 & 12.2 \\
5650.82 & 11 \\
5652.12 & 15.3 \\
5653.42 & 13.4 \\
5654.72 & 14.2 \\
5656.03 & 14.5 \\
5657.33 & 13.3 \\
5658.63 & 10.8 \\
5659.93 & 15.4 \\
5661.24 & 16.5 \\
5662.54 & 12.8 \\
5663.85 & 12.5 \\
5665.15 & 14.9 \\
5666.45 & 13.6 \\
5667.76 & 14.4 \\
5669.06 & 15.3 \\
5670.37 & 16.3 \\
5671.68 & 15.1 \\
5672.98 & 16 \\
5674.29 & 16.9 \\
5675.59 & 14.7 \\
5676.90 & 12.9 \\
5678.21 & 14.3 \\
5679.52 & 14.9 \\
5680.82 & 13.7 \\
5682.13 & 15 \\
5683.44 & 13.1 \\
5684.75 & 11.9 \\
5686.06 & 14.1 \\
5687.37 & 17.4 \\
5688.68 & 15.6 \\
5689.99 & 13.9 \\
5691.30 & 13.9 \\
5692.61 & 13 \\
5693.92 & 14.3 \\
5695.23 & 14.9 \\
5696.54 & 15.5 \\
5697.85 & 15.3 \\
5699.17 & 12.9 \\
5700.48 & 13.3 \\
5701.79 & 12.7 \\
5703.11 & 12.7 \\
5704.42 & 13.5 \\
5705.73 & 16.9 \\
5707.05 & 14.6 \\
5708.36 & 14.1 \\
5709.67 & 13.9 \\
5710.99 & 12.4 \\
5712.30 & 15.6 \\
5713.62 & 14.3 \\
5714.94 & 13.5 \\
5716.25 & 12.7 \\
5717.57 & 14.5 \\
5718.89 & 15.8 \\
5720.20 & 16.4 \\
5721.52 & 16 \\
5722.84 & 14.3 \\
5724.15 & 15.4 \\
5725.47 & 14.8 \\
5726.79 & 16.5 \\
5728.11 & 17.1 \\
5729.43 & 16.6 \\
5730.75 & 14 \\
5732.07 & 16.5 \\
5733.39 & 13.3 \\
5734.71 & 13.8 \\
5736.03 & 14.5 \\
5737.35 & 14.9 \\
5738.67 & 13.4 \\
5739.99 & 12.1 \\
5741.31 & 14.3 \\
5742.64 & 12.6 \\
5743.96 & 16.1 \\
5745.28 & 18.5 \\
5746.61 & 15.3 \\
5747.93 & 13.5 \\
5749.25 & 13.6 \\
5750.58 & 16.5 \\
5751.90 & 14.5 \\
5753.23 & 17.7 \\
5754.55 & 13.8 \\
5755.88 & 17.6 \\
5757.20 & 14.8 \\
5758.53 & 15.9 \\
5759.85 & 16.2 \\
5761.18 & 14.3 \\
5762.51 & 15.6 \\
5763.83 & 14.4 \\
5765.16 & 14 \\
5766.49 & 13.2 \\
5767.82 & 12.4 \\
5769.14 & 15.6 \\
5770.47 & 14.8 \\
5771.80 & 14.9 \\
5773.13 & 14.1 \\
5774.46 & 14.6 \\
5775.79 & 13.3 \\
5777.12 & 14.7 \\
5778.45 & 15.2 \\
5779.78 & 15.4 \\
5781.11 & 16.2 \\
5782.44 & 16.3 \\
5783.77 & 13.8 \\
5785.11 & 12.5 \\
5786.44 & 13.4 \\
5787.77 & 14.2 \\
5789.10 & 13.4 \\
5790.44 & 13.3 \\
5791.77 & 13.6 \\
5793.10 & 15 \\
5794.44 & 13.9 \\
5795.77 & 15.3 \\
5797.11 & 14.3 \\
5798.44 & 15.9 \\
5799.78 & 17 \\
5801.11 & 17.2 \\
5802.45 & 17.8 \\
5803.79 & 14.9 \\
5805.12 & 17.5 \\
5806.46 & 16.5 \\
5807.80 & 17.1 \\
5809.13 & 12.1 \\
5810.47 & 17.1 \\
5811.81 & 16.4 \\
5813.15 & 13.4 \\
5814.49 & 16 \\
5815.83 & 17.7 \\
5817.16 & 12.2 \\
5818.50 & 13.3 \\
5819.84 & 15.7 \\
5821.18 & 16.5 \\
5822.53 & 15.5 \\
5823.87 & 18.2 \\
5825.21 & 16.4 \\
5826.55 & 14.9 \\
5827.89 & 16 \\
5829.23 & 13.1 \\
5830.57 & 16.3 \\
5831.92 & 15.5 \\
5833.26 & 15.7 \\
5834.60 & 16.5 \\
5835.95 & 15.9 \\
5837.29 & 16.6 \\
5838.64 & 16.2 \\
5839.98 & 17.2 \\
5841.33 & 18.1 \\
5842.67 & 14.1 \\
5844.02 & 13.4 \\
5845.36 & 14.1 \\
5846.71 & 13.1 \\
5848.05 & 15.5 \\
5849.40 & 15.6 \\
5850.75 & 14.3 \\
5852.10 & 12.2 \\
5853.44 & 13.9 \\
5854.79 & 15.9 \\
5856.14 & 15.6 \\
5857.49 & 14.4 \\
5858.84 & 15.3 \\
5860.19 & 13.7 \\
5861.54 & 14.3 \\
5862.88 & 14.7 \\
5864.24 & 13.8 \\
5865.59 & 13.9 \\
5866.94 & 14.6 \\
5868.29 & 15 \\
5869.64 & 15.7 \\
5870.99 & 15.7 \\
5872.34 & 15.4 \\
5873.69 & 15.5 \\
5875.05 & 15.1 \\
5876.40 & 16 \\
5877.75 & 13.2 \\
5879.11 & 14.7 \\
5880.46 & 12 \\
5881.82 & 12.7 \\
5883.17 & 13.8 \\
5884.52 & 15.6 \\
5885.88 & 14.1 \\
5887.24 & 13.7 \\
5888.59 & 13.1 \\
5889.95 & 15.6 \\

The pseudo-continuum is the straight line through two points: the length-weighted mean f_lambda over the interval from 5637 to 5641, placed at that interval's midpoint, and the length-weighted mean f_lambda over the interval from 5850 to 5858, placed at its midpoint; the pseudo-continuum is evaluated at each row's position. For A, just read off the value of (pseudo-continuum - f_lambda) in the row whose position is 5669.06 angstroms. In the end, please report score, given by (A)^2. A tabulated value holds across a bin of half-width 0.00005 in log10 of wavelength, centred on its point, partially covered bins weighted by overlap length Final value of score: 2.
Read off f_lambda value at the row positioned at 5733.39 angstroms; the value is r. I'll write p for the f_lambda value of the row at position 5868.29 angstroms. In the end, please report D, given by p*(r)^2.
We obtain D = 2653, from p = 15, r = 13.3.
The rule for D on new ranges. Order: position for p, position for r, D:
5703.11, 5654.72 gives 2561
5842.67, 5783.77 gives 2685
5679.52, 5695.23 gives 3308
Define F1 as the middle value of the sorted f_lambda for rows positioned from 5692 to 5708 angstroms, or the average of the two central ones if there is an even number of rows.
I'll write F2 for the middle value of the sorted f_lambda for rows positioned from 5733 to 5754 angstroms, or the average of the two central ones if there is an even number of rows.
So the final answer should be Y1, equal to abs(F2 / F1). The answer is 1.04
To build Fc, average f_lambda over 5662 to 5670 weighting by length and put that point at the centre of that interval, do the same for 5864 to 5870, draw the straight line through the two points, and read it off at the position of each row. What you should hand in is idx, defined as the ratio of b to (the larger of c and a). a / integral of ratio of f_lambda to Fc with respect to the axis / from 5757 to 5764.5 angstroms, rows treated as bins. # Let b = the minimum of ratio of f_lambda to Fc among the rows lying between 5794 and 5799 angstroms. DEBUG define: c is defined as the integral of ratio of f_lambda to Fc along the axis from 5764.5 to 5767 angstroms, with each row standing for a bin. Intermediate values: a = 8.0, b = 0.97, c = 2.4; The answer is 0.121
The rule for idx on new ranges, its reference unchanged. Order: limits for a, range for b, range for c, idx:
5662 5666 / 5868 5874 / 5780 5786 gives 0.167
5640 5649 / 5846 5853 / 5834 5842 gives 0.091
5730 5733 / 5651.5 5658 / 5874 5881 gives 0.139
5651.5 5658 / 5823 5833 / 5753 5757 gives 0.138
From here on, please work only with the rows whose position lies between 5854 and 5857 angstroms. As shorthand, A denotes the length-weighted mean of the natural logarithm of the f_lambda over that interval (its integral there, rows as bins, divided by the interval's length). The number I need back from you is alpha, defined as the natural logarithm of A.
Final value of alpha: 1.01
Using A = 2.74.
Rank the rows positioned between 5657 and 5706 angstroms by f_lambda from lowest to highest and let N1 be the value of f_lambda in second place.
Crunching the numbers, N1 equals 11.9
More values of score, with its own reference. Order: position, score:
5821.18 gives 5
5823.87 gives 15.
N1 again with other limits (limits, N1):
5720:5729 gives 14.8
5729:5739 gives 13.4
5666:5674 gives 14.4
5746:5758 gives 13.6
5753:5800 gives 12.5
